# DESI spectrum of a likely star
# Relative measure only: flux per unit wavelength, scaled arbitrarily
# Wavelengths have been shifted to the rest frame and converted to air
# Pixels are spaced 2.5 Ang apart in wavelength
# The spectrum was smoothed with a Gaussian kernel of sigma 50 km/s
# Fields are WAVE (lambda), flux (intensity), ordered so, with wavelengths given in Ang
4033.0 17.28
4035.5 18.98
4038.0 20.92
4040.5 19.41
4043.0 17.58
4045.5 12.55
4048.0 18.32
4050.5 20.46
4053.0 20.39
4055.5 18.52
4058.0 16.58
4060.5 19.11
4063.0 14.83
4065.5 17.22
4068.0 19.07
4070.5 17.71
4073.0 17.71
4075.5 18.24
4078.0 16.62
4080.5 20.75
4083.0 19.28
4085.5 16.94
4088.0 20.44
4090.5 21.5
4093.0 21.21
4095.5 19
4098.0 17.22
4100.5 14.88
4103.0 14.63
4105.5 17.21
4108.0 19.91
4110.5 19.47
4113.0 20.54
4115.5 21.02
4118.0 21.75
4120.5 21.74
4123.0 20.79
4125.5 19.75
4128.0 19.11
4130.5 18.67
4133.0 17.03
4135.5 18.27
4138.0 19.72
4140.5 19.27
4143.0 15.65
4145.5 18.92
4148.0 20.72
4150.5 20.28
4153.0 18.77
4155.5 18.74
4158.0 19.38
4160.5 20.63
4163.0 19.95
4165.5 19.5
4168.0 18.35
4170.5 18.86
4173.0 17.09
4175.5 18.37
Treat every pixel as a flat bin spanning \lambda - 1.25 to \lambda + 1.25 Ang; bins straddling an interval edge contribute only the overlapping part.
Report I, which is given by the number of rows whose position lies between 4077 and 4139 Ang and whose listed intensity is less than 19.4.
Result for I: 12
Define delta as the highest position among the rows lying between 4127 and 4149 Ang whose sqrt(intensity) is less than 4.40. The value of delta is 4145.5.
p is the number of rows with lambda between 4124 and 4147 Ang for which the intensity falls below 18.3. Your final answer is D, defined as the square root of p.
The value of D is 1.73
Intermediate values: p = 3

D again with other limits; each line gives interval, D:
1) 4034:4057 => 1.41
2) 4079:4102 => 1.73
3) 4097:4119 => 2.00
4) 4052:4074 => 2.24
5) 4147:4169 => 0.00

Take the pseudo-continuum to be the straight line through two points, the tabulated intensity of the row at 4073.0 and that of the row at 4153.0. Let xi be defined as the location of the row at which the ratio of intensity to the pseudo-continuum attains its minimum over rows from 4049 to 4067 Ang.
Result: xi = 4063.0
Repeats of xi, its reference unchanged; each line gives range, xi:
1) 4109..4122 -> 4110.5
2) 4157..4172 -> 4168.0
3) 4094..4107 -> 4103.0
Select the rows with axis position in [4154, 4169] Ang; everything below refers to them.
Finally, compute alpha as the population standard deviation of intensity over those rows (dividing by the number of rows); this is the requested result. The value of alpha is 0.75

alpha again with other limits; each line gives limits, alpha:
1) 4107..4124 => 0.80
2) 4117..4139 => 1.49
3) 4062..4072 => 1.53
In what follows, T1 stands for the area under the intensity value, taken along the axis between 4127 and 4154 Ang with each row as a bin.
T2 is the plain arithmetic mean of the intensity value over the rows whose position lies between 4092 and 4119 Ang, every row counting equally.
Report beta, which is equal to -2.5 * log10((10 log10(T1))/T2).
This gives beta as -0.395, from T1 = 507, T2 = 18.8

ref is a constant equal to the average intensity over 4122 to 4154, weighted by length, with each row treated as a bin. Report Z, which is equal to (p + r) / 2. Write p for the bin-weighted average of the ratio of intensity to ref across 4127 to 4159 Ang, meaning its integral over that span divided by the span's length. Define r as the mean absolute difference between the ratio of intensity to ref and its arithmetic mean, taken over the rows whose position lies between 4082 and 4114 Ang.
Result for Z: 0.545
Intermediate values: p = 0.990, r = 0.100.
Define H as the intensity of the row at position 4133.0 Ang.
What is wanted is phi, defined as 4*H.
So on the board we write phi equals 68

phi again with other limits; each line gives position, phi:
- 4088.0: 82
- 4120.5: 87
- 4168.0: 73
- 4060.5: 76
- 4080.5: 83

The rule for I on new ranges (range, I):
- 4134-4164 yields 7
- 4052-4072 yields 7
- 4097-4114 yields 4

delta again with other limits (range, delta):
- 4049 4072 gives 4070.5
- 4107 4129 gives 4128.0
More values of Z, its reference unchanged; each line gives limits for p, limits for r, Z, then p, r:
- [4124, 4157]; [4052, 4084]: 0.530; 0.993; 0.067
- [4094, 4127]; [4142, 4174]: 0.529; 1.005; 0.053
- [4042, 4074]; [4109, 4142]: 0.494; 0.932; 0.056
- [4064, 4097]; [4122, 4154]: 0.524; 0.993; 0.054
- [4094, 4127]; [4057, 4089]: 0.538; 1.005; 0.070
